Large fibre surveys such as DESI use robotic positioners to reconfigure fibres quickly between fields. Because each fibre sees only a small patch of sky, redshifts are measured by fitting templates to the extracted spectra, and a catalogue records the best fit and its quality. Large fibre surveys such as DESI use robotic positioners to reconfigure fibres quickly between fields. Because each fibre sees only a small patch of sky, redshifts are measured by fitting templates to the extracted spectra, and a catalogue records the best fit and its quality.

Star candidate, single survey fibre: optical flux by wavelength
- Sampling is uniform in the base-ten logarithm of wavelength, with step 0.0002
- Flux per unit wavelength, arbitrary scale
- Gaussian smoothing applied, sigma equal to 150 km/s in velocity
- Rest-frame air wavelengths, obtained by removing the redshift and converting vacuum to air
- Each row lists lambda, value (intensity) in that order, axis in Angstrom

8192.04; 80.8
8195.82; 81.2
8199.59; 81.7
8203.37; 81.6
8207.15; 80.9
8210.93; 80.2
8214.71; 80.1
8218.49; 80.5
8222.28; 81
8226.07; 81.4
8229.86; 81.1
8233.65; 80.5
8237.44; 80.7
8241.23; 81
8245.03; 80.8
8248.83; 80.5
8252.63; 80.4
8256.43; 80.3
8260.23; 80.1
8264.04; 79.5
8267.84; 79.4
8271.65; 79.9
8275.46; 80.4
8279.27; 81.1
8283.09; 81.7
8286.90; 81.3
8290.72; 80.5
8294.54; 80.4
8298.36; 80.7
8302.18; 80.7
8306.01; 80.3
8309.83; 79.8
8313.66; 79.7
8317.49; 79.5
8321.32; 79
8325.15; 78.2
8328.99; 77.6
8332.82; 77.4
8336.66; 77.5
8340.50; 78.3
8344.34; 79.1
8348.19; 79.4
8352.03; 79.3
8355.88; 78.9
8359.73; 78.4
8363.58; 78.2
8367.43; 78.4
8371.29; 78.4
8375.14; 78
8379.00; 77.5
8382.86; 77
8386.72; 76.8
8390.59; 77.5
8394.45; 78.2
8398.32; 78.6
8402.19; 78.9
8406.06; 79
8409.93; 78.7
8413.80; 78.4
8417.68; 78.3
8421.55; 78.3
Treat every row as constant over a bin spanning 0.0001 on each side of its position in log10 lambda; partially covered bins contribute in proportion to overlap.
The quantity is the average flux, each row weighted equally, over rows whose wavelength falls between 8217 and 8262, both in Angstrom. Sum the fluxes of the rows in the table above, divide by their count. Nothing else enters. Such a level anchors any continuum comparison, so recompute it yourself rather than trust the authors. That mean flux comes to 80.7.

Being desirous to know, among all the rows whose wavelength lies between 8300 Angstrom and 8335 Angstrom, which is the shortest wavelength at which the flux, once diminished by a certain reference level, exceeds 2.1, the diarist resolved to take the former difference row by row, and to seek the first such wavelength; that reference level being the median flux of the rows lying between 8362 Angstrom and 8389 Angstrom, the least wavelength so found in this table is 8302.18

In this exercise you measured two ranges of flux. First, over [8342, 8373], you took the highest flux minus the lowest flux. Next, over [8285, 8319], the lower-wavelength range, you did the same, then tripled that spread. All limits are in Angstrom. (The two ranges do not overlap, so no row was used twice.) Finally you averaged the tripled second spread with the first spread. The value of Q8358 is 3.3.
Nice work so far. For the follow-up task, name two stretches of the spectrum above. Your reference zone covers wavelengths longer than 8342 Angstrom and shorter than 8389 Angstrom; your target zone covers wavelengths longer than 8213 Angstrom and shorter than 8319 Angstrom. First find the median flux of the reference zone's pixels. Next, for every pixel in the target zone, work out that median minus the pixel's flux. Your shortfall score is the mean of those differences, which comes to -2.1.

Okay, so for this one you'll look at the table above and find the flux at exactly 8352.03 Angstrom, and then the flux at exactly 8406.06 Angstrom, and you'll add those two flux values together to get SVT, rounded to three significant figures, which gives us 158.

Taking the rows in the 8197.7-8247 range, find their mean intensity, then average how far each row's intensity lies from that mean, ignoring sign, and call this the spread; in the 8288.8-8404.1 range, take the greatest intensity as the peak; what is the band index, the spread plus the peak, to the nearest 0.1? 81.1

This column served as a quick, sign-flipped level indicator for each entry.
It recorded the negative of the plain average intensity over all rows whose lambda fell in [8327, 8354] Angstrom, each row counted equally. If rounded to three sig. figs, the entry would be -78.4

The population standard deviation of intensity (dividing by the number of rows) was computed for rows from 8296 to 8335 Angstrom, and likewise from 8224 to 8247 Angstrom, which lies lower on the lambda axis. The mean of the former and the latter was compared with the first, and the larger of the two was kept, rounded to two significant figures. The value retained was 1.1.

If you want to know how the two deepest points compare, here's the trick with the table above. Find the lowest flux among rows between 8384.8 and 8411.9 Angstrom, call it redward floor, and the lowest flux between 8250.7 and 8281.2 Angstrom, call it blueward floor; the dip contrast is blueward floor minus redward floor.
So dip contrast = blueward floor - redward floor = 2.6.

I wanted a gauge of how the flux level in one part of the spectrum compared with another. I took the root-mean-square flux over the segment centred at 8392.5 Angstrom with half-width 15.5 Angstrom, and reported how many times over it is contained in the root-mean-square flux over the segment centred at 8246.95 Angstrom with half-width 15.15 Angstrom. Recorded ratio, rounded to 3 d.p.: 1.033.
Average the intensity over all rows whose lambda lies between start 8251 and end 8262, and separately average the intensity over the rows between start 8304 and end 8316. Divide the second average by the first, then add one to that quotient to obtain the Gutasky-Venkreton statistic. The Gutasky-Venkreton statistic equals 2.00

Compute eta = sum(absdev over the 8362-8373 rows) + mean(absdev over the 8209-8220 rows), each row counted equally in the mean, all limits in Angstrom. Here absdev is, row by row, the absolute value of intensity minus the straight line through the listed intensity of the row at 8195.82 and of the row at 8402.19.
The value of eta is 3.6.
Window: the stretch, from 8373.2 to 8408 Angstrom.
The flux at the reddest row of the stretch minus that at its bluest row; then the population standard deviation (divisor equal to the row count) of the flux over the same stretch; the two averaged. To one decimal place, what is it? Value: 0.9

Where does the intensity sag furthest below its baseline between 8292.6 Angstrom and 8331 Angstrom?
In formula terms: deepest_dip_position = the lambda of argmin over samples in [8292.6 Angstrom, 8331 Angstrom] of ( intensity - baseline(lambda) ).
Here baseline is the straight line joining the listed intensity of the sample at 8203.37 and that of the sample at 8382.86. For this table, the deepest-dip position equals 8328.99 Angstrom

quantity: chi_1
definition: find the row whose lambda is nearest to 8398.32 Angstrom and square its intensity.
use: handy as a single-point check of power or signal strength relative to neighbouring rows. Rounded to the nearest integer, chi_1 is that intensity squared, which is 6178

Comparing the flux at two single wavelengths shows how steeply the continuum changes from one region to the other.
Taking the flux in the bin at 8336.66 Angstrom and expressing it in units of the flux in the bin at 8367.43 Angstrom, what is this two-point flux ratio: 0.99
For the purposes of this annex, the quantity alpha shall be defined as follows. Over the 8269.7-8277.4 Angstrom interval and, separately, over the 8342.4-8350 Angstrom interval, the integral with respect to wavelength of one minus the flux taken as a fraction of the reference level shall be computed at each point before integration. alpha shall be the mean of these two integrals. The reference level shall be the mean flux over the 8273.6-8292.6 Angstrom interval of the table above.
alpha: 0.12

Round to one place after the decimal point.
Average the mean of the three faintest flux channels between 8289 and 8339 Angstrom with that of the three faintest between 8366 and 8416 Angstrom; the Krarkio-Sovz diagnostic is 77.3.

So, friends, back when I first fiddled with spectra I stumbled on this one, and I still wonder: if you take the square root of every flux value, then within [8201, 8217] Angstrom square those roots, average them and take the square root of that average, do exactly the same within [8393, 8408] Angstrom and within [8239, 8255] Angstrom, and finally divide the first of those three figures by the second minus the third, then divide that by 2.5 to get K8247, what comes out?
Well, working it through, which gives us -32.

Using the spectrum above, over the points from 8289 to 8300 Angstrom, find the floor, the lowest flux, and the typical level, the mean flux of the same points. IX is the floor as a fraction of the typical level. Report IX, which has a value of 0.998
